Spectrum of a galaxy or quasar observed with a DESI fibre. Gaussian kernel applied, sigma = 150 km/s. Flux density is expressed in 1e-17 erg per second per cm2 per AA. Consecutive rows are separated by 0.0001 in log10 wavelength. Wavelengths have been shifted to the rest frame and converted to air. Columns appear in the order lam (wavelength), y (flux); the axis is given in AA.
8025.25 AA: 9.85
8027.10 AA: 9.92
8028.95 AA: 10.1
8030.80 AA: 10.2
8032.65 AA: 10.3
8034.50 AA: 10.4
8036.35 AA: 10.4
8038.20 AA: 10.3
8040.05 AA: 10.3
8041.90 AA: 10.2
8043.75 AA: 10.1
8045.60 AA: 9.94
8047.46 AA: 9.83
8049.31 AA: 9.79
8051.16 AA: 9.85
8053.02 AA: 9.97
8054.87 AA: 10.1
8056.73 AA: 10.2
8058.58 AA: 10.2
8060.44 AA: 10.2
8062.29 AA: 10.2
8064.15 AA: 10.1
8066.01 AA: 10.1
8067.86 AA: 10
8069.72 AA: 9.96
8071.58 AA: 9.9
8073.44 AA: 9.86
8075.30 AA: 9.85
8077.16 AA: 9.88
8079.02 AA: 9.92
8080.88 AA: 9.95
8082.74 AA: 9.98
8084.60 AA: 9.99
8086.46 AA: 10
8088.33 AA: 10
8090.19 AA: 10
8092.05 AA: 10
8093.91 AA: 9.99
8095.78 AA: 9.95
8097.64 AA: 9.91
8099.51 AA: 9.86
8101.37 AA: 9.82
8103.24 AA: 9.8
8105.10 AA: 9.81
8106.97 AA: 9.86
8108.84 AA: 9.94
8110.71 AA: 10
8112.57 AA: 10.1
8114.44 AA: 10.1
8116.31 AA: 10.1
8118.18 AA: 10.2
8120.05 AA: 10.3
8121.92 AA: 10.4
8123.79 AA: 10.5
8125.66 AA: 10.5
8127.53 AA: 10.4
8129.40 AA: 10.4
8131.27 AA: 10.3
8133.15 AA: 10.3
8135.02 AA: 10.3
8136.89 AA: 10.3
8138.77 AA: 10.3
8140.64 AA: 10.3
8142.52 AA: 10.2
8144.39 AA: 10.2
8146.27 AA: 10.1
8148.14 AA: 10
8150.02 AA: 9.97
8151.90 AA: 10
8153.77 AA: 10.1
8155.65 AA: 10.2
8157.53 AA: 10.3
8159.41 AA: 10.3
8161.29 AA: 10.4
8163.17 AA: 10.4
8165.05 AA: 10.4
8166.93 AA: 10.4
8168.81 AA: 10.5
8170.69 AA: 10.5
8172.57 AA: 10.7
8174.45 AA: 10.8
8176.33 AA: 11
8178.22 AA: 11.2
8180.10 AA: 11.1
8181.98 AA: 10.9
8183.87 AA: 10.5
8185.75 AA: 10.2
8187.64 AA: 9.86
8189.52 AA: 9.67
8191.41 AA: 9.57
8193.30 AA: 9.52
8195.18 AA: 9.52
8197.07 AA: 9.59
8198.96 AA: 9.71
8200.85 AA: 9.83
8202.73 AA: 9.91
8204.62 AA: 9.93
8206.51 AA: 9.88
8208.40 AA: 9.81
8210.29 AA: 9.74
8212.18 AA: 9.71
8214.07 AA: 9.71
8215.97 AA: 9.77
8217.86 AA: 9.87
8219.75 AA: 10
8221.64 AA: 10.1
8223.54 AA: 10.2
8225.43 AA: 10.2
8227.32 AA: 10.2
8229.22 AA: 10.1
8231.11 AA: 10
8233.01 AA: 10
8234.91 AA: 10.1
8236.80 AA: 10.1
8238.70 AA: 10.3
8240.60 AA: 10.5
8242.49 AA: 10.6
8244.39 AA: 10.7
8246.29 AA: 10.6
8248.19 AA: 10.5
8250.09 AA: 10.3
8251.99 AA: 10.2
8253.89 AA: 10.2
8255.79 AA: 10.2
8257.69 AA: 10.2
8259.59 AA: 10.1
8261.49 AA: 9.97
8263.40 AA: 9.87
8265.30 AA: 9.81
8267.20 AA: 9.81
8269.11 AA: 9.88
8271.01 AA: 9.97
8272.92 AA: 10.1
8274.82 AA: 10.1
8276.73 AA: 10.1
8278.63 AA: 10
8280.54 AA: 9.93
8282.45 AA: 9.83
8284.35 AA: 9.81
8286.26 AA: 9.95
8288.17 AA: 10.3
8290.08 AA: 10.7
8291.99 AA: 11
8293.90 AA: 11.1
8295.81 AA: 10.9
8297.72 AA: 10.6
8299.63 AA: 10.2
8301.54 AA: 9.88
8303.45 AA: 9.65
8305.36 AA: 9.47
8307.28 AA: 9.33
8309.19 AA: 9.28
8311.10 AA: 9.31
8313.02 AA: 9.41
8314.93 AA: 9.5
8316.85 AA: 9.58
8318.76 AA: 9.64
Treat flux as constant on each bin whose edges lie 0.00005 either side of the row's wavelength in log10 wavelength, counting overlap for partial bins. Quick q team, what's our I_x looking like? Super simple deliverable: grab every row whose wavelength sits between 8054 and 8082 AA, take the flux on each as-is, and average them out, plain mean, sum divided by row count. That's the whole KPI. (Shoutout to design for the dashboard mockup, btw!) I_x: 10.0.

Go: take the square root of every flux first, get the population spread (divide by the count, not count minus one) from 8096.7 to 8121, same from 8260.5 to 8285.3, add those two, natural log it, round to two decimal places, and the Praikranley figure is -3.17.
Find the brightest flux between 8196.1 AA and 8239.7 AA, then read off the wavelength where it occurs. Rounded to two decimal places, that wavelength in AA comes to 8238.70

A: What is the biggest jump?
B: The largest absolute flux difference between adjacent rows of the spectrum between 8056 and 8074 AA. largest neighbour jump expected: 0.10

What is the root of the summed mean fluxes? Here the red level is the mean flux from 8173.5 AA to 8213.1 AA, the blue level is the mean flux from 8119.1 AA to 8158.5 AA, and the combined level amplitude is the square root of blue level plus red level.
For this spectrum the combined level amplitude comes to 4.51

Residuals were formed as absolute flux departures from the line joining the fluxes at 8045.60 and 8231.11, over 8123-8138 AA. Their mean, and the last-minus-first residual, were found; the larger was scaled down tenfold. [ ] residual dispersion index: 0.041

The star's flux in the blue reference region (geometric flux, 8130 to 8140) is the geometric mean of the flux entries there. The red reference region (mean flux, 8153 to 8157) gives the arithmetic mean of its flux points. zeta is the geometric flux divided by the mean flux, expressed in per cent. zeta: 101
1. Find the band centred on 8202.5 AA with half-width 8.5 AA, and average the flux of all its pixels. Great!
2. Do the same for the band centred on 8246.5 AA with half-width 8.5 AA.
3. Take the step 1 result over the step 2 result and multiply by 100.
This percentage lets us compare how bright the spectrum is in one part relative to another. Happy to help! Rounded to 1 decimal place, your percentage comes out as 93.6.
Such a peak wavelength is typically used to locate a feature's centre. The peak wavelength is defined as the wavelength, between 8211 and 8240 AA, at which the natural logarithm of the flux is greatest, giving 8238.70 AA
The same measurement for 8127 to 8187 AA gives 8178.22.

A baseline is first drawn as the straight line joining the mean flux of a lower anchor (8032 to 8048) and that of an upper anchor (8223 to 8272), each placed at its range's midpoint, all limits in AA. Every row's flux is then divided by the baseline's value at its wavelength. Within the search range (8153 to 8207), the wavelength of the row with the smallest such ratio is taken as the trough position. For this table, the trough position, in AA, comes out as 8193.30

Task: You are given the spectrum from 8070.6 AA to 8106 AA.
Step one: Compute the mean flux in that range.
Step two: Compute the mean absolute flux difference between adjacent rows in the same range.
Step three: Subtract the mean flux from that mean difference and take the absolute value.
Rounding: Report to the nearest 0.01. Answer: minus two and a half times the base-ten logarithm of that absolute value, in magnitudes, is -2.49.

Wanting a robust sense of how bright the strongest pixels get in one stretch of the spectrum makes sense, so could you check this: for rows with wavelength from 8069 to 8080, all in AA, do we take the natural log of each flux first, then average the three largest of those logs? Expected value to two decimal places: 2.30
